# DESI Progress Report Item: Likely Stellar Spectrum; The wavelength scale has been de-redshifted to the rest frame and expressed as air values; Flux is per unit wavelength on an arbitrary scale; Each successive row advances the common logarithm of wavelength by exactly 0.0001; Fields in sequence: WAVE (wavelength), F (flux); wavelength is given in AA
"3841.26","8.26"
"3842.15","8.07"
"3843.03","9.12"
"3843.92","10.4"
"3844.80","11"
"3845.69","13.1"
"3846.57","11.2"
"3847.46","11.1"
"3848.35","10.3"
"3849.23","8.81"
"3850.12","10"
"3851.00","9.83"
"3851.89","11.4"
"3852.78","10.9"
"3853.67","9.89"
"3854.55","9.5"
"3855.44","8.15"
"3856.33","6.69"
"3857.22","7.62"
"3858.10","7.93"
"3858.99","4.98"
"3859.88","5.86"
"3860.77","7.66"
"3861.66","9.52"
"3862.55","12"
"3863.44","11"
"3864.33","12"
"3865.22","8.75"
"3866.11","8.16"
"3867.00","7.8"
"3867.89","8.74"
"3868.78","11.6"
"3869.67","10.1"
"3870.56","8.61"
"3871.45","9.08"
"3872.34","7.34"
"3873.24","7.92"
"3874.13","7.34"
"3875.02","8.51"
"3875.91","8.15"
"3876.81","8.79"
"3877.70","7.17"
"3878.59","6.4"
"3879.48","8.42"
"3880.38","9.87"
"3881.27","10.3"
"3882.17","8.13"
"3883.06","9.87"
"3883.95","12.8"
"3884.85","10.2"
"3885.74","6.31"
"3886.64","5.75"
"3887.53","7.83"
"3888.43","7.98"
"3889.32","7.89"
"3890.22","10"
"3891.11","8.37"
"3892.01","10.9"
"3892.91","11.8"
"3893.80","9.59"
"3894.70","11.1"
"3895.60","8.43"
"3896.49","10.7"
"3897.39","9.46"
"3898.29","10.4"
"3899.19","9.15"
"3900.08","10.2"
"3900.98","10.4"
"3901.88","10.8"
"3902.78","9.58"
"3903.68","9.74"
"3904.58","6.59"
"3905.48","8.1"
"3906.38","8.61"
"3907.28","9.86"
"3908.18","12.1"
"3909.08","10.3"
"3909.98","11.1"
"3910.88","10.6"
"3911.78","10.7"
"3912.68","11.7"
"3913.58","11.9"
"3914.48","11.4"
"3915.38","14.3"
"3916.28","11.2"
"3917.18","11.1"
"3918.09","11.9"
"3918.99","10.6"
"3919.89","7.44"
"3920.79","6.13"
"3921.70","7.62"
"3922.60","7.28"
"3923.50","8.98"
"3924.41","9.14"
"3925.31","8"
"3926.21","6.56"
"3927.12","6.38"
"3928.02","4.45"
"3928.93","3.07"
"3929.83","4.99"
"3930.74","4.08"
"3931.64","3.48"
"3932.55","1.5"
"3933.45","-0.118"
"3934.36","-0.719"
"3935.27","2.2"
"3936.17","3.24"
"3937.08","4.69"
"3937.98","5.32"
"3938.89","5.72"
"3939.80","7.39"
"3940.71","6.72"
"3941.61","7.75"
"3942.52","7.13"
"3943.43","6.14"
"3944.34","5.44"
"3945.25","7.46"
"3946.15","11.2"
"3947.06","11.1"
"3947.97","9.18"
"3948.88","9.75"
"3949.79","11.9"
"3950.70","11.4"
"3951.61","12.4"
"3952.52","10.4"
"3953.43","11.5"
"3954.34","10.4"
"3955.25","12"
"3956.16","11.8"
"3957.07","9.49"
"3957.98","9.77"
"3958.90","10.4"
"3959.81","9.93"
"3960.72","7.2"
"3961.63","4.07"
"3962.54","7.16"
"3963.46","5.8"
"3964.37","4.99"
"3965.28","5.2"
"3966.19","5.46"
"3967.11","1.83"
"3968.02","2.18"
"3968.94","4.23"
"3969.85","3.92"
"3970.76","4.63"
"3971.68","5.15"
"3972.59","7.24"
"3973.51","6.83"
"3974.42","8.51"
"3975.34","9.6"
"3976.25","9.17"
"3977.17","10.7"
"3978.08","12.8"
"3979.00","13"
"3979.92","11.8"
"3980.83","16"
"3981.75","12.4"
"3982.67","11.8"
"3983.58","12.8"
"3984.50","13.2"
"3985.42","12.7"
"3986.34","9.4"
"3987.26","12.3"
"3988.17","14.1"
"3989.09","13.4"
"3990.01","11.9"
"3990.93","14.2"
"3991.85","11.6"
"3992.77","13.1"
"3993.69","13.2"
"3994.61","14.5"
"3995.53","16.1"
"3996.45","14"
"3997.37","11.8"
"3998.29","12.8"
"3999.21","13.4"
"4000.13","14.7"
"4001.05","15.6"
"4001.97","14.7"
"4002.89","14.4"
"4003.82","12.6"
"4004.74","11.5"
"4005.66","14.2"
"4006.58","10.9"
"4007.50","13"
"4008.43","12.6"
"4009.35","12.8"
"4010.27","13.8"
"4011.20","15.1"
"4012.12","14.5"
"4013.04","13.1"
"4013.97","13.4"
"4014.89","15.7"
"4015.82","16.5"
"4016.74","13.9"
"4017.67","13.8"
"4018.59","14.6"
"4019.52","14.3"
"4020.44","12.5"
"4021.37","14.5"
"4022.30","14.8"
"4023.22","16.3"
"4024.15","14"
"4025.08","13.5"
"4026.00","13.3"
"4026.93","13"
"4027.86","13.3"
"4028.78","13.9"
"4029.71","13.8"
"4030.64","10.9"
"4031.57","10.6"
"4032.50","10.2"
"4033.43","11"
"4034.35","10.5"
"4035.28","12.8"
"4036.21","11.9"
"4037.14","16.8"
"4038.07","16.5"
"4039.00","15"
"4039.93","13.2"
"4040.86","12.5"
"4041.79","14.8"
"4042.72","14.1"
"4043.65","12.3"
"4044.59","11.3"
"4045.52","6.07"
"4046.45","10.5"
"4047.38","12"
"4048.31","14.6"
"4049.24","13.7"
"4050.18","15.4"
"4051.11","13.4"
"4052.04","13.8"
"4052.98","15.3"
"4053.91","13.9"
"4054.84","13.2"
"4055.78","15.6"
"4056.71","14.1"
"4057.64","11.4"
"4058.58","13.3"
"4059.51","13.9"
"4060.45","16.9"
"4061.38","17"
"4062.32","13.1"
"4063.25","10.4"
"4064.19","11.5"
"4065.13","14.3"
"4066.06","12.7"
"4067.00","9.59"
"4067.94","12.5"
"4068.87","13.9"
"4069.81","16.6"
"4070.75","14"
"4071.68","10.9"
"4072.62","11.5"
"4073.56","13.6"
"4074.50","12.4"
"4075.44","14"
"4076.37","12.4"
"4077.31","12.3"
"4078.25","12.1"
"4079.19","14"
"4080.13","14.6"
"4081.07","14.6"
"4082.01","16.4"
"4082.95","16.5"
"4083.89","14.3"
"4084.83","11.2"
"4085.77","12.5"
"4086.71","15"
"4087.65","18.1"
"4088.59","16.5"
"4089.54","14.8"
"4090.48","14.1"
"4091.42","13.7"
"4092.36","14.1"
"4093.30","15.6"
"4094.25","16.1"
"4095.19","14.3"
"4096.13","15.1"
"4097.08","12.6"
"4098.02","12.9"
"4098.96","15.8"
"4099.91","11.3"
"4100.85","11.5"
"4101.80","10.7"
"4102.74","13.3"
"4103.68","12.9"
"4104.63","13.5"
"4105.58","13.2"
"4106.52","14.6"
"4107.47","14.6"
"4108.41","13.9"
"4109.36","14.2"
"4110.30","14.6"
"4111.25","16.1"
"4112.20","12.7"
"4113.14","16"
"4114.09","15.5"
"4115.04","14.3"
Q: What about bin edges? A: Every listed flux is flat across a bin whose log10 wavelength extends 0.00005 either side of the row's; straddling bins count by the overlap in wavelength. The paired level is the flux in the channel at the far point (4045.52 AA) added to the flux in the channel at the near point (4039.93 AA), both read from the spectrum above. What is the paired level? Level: 19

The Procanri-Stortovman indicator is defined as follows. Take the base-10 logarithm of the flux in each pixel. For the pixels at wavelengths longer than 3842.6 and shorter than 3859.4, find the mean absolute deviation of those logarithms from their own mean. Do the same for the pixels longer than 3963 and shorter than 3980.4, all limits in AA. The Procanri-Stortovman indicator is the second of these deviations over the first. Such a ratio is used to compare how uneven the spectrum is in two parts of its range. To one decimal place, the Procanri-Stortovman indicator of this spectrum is 2.6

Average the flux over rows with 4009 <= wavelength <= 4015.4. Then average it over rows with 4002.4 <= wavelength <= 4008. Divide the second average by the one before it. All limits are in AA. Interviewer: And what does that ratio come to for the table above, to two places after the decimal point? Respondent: 0.91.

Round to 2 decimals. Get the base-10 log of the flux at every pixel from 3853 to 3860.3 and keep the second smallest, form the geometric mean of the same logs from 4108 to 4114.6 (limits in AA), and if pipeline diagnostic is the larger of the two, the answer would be 1.17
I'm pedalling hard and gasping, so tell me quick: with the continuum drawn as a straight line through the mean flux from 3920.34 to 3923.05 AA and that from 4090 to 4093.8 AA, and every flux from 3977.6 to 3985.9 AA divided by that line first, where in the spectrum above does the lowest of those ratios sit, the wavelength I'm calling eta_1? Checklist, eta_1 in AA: 3982.67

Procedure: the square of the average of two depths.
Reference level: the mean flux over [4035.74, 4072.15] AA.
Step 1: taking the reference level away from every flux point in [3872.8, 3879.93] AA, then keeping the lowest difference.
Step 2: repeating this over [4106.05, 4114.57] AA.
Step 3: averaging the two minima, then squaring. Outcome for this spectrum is 15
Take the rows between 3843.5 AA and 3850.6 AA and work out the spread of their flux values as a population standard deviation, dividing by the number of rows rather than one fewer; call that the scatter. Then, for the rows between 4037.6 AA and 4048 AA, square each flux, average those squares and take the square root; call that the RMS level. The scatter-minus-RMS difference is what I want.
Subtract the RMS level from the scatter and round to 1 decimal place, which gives -11.7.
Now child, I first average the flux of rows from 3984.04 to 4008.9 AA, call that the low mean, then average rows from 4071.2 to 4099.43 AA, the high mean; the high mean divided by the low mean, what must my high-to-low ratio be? 1.1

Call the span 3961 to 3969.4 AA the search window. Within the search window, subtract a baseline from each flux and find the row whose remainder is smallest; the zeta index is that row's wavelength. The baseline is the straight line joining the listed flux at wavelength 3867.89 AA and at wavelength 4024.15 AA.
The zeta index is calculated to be 3967.11 AA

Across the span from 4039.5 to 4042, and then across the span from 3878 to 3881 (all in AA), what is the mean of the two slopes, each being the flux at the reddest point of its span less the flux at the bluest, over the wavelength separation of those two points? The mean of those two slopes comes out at 1.4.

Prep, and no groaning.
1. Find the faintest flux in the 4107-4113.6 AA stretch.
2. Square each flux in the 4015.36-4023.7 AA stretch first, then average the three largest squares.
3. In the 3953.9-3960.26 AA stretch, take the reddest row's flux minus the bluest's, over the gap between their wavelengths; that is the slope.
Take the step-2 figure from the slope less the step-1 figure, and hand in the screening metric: -265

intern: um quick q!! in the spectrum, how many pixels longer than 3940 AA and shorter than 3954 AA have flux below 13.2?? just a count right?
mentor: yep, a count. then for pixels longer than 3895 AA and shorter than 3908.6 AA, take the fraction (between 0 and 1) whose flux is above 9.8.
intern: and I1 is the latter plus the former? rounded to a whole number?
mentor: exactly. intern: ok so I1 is 15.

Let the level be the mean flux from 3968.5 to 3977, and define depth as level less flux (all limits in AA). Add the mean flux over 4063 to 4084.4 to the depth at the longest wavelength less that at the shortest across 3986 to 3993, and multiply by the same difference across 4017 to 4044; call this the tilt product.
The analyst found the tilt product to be 14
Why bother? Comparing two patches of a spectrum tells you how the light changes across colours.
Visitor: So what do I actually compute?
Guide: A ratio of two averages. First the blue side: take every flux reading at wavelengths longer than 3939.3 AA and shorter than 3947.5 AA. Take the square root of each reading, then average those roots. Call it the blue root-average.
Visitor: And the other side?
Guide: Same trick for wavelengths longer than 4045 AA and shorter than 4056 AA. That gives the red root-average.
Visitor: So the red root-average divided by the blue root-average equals 1.30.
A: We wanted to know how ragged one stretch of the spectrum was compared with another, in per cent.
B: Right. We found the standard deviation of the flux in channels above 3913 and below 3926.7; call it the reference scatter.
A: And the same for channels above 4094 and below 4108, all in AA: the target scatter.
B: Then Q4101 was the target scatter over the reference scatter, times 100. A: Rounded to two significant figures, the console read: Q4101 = 67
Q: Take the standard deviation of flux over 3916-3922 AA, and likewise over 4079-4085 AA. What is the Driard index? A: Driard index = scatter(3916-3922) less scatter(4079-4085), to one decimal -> 0.5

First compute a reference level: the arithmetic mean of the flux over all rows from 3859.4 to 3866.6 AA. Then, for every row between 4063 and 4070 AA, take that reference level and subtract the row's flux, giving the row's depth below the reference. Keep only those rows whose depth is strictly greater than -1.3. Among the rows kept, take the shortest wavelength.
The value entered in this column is 4063.25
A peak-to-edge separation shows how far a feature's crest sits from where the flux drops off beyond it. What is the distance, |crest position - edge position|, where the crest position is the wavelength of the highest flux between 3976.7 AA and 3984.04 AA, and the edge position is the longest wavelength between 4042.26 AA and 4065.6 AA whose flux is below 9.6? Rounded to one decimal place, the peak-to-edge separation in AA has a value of 64.7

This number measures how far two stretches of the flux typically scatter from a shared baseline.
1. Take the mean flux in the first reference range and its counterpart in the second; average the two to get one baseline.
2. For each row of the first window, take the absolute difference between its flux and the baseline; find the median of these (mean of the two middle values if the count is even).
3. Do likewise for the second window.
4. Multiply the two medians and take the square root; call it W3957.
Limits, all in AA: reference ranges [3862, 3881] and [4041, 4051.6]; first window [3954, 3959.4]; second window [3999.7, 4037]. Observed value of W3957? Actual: 1.7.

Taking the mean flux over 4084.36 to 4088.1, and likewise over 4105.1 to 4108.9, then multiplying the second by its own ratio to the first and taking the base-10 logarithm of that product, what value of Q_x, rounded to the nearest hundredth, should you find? 1.14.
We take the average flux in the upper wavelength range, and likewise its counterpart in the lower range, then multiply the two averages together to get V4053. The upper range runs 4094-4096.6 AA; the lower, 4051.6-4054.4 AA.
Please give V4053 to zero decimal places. 217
